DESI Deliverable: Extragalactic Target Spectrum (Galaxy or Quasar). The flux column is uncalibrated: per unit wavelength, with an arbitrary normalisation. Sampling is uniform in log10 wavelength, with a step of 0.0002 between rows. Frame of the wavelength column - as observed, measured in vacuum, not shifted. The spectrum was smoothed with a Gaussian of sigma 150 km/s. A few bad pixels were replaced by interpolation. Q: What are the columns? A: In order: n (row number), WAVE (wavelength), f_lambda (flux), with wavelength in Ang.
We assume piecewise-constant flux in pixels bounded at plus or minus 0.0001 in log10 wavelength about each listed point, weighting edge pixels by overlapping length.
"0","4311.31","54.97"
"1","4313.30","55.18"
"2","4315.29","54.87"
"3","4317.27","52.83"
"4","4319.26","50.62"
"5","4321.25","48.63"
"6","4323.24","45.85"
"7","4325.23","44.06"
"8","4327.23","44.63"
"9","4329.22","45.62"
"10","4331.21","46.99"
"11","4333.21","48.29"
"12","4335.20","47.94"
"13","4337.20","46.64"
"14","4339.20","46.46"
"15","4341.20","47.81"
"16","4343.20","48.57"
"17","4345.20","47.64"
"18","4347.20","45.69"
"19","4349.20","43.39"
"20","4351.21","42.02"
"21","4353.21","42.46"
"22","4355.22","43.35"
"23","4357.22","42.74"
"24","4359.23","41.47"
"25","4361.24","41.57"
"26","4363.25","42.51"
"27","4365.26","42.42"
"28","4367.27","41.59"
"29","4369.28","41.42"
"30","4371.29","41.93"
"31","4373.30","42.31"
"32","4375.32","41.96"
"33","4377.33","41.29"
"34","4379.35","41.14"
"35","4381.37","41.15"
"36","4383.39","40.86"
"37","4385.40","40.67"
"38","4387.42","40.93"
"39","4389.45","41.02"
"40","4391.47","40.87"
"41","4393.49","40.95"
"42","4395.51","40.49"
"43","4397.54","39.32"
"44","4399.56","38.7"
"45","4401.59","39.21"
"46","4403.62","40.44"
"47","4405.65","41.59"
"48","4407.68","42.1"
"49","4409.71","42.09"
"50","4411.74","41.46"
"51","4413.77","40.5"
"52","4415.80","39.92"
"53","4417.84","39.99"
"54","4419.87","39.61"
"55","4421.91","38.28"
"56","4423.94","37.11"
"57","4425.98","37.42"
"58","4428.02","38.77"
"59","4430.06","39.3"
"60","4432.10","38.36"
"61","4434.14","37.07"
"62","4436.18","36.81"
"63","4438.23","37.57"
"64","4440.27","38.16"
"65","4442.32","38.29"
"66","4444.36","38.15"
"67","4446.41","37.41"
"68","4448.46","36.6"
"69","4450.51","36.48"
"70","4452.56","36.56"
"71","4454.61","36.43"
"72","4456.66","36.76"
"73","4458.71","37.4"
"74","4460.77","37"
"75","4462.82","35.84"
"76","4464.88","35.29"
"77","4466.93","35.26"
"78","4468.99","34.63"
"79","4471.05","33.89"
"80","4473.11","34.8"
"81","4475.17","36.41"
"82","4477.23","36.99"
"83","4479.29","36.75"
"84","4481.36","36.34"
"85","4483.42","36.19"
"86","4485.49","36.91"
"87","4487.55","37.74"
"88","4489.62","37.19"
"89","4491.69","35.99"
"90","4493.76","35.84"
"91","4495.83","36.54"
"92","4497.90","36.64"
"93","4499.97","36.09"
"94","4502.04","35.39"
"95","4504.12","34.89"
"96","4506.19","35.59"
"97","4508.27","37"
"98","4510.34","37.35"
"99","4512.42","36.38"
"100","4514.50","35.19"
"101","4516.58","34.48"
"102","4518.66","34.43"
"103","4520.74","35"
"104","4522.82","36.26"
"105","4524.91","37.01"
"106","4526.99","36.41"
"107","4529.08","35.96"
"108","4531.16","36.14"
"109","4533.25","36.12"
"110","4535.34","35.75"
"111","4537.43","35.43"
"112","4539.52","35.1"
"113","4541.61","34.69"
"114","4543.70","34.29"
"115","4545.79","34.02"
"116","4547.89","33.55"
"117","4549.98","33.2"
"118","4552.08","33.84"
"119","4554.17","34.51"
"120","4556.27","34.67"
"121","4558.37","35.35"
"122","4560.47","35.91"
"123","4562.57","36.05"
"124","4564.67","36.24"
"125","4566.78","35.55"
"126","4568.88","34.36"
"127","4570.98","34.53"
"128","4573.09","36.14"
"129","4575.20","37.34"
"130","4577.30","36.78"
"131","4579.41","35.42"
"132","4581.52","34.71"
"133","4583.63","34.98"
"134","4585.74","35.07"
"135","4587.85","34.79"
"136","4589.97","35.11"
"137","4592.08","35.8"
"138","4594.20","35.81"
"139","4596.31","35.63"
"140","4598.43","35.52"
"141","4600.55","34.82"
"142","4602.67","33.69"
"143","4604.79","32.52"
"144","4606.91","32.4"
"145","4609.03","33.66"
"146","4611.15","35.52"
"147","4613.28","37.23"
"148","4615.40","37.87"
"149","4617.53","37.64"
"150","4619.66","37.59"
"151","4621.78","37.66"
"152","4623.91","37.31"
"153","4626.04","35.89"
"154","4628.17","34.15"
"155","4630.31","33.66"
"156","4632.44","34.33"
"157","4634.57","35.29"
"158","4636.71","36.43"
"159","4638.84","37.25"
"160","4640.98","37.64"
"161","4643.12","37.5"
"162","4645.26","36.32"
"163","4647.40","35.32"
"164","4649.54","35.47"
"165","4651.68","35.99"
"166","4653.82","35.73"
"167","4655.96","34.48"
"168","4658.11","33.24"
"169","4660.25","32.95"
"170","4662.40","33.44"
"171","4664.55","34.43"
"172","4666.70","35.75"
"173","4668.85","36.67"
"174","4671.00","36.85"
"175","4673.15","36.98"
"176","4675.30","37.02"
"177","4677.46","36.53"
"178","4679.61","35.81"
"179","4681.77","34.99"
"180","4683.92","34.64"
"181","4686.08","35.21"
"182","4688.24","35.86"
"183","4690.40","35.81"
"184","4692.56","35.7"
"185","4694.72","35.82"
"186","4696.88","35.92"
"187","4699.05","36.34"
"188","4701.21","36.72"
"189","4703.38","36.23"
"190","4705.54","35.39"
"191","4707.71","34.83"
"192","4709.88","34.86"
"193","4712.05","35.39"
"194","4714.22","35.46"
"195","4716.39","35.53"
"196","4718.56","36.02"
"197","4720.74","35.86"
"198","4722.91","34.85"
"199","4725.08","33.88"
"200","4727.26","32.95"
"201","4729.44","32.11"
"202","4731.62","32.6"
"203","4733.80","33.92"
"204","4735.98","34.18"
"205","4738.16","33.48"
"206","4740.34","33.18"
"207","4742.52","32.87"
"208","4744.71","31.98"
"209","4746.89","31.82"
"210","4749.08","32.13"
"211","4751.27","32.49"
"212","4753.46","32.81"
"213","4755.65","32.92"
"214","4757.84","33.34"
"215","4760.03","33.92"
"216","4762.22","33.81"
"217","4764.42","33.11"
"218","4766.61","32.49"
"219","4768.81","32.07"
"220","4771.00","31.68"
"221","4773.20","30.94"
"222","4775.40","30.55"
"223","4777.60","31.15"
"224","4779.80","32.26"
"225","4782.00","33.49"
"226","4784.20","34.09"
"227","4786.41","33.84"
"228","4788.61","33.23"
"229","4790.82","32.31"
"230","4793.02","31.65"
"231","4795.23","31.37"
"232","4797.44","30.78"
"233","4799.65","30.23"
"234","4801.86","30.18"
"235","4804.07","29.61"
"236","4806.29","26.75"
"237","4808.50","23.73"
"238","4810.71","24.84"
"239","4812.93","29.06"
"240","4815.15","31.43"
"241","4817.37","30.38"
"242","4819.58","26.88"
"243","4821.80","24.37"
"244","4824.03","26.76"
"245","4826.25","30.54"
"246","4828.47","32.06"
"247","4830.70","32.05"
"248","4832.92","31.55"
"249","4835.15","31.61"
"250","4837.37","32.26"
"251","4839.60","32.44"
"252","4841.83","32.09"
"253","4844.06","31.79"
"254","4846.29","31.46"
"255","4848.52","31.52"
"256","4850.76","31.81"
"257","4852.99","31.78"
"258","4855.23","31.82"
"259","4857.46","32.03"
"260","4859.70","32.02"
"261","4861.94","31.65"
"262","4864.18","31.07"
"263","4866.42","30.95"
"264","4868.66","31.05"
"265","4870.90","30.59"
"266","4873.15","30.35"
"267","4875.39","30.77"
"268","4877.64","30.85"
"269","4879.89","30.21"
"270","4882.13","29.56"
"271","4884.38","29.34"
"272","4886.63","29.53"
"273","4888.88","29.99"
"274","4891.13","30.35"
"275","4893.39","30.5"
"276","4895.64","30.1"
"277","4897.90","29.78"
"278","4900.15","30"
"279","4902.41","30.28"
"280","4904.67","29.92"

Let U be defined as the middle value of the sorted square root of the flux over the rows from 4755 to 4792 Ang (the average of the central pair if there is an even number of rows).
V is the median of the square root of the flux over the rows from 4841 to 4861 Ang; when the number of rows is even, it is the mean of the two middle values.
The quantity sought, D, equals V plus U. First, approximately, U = 5.74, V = 5.64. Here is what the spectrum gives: 11.4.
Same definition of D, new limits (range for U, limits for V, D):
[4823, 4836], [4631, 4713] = 11.6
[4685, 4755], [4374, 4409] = 12.3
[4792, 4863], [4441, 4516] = 11.6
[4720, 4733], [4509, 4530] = 11.8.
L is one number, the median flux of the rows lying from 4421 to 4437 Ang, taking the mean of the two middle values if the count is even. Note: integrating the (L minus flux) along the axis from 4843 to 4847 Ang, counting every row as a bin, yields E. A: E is 25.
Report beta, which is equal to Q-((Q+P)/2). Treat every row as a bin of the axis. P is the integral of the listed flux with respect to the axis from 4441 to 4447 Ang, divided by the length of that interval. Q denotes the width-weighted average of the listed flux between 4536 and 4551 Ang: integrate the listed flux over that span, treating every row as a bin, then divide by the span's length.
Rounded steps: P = 38.0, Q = 34.4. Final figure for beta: -2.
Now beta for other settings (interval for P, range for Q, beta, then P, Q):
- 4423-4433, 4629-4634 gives -2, 38.2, 34.1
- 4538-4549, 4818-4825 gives -4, 34.4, 26.3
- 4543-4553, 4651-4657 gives 1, 33.8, 35.4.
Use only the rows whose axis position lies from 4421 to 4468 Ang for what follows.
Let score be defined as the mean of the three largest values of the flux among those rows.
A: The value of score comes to 38.8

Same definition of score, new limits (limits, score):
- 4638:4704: 37.5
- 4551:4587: 36.8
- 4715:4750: 35.8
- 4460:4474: 36.0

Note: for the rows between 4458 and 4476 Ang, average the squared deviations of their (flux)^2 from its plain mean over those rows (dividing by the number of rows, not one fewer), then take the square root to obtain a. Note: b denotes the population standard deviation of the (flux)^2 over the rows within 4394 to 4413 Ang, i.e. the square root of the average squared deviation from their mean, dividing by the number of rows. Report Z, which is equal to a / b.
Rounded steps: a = 78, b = 99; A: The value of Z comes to 0.8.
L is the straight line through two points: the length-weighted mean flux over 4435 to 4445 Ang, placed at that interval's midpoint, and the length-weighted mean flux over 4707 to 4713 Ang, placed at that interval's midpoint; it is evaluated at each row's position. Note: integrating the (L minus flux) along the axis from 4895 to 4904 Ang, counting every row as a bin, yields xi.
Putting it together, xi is 27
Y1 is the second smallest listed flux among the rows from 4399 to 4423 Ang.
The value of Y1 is 38.7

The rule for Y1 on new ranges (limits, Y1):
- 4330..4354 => 42.46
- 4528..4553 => 33.55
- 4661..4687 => 34.43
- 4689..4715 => 34.86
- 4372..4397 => 40.67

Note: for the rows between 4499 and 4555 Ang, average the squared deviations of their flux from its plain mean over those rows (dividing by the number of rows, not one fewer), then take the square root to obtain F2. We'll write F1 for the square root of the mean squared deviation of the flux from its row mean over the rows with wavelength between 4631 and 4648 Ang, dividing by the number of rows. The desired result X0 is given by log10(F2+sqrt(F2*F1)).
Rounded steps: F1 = 1.12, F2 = 1.07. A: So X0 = 0.336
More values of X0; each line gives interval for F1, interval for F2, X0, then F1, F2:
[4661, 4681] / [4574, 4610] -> 0.396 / 1.18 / 1.27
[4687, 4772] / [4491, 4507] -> 0.163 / 1.53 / 0.54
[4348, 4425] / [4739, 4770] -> 0.192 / 1.34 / 0.63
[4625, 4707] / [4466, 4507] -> 0.300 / 1.16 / 0.95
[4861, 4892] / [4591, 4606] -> 0.311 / 0.65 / 1.17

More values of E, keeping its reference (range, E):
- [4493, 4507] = 28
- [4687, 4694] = 15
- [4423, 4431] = -2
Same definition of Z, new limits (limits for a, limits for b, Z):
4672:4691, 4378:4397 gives 3.5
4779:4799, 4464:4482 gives 1.0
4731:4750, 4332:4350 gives 0.4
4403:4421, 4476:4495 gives 1.7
